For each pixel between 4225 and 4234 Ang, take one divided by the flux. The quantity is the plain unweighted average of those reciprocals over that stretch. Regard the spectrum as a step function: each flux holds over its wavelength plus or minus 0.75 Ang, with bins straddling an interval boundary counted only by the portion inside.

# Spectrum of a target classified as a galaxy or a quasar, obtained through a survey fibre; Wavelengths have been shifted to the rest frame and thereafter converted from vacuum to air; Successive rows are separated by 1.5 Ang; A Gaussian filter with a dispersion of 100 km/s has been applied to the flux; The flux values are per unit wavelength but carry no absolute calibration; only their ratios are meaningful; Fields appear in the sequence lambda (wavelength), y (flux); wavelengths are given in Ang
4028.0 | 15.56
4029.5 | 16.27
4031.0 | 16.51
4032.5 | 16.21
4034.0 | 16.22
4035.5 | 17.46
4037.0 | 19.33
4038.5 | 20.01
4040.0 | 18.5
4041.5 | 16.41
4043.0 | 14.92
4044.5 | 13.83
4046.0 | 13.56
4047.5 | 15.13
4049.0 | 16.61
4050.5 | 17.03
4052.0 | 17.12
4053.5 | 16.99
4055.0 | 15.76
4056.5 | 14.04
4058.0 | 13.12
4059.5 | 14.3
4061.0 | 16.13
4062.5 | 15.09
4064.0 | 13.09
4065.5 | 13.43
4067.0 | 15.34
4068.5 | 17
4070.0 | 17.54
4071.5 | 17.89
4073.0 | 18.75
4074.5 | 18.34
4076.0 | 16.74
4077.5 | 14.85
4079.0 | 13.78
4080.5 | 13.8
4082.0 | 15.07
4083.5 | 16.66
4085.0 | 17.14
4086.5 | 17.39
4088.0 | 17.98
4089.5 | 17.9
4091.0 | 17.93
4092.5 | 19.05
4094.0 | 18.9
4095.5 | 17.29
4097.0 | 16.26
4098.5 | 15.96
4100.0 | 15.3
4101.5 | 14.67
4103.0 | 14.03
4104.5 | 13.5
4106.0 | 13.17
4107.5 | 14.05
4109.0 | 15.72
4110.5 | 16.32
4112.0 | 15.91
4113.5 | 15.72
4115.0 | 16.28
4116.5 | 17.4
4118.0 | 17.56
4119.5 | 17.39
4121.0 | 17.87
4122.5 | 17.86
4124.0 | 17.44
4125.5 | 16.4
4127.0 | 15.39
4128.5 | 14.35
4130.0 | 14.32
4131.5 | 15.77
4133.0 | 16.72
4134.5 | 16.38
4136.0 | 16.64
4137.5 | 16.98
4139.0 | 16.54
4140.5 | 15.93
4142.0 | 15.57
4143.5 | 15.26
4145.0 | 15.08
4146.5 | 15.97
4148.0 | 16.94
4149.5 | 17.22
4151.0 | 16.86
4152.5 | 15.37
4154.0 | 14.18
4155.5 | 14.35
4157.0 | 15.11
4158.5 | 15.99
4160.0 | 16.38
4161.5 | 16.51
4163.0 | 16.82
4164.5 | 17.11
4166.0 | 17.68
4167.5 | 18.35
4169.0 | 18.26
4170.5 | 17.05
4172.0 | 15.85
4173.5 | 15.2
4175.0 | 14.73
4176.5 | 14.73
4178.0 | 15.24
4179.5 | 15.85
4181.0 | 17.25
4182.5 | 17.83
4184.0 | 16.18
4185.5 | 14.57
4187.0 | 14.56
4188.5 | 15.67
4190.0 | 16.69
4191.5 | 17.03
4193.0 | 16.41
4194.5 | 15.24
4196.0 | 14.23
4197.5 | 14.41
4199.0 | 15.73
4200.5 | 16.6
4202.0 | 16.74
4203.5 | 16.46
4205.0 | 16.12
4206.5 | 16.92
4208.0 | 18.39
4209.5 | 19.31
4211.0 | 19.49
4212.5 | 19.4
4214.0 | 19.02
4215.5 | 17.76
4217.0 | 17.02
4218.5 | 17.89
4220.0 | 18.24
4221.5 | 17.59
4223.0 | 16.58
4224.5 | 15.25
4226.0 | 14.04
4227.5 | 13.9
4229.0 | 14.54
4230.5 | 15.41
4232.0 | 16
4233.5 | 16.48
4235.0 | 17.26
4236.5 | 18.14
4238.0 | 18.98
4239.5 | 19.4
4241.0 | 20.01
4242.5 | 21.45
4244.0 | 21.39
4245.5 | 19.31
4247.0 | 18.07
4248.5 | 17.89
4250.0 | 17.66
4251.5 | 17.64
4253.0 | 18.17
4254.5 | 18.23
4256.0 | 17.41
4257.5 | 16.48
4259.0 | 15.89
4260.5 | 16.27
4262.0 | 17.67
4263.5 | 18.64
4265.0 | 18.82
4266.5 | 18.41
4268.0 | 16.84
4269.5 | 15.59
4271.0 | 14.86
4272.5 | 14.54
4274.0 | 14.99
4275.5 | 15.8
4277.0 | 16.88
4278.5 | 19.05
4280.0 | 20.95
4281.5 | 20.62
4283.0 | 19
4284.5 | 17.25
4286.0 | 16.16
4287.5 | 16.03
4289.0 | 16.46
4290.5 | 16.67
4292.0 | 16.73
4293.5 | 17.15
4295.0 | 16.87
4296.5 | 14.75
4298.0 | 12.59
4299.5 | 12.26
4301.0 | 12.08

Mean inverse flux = 0.067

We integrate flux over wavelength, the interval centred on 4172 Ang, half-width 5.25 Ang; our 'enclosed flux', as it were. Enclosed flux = 171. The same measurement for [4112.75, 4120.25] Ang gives 127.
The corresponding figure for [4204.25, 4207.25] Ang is 50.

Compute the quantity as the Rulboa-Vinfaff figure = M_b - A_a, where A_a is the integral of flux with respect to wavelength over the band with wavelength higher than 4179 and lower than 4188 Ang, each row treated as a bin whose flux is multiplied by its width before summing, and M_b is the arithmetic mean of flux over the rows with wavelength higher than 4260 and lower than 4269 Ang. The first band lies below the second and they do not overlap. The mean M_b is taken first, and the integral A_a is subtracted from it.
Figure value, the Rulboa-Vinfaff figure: -127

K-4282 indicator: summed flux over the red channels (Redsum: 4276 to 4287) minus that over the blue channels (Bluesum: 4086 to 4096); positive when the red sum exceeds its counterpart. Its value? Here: 3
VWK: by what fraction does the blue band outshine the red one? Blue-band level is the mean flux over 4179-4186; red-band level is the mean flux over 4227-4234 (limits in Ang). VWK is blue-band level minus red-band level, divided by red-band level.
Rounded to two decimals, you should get 0.07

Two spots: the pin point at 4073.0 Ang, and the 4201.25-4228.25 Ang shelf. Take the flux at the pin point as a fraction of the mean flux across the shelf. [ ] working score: 1.09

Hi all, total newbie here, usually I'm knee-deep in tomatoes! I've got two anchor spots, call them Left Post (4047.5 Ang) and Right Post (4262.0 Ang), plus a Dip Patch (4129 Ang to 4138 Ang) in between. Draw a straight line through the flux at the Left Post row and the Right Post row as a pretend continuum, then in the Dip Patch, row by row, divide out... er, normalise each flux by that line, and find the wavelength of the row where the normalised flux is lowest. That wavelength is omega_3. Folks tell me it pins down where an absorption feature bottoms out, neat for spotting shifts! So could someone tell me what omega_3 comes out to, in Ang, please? 4130.0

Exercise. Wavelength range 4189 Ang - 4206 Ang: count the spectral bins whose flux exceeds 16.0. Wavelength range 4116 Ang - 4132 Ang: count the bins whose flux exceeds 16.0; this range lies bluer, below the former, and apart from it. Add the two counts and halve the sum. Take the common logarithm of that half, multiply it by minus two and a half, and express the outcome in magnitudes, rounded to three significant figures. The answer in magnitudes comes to -2.11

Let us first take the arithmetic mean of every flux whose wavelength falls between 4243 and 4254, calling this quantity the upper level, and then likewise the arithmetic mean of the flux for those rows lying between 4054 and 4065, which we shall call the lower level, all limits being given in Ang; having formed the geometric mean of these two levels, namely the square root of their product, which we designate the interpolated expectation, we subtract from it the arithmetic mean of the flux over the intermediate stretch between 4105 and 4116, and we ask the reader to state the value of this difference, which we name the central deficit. 1.1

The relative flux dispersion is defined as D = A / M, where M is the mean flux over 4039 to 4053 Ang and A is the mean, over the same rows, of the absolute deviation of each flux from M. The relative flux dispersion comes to 0.086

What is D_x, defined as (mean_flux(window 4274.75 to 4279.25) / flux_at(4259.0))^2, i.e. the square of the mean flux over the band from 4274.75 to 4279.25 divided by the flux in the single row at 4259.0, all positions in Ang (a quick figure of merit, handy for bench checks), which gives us 1.2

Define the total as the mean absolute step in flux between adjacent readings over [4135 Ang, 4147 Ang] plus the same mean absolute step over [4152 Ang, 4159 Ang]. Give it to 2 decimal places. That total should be 1.20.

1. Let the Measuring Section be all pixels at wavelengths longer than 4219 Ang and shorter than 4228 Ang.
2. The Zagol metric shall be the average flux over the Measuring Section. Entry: 16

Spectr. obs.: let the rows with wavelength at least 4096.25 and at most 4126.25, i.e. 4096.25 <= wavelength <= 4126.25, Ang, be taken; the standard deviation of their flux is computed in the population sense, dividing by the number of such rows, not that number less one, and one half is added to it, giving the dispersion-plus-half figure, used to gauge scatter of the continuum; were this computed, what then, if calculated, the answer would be 1.92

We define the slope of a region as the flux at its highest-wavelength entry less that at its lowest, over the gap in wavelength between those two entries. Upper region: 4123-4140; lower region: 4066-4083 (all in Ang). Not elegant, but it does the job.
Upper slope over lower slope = 3.3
